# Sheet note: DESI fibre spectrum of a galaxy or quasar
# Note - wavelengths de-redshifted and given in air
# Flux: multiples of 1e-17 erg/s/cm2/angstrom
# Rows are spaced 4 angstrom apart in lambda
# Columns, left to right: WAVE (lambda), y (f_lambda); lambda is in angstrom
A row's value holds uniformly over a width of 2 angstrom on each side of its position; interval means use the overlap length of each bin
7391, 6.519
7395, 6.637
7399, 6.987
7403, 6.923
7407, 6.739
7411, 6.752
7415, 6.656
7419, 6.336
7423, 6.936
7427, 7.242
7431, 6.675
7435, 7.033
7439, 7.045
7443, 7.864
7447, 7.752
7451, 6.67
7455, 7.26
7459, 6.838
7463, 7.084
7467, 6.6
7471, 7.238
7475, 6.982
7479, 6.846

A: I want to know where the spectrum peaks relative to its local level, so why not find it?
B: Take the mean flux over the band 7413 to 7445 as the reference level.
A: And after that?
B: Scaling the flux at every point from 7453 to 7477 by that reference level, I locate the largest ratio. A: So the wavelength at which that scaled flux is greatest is 7455 angstrom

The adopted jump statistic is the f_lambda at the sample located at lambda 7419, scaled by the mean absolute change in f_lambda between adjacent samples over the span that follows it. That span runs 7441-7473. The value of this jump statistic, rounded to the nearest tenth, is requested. 12.4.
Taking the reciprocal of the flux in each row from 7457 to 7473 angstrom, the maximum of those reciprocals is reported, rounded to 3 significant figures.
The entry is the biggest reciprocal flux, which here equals 0.152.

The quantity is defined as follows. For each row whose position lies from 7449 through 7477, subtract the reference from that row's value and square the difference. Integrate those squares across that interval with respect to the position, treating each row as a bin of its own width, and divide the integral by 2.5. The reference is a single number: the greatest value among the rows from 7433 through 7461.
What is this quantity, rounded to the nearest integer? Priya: 10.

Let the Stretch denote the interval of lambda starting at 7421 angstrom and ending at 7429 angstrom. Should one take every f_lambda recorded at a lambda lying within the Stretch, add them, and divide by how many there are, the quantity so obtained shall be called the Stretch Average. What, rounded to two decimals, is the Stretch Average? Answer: 7.09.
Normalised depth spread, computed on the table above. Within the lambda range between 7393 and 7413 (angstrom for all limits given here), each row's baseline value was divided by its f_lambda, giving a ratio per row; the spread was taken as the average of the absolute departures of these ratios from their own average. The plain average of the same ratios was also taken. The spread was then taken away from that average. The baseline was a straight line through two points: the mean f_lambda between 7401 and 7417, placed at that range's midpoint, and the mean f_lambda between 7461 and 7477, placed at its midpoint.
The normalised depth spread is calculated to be 0.97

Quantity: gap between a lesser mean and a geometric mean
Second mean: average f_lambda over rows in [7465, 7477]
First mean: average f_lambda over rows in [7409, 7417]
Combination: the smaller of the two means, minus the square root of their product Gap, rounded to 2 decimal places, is -0.12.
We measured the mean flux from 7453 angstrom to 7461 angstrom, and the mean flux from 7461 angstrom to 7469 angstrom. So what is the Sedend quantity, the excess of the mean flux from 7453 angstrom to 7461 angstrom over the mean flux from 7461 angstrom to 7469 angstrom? 0.21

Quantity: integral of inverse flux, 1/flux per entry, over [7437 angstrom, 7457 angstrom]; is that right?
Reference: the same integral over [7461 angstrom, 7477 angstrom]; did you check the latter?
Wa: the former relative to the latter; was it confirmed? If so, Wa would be 1.2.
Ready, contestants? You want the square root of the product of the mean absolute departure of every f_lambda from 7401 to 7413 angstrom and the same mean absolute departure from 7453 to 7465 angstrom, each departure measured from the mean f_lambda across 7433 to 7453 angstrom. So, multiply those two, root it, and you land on 0.32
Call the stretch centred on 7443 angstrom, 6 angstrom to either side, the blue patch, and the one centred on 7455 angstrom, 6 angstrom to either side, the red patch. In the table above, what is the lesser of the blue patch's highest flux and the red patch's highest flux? 7.26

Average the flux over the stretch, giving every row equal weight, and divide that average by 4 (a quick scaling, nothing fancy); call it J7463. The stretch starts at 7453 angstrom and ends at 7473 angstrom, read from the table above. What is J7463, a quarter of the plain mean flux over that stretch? 1.75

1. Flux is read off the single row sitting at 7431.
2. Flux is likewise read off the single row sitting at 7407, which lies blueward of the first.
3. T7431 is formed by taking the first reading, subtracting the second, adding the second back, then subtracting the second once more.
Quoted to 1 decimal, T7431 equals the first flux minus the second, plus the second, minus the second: -0.1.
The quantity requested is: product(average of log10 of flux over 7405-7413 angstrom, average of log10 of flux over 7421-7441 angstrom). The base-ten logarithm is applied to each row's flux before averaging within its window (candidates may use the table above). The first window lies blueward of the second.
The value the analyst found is 0.700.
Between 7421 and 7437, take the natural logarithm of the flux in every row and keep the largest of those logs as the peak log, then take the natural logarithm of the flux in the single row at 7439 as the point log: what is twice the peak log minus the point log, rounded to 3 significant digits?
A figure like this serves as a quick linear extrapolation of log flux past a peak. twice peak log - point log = 2.01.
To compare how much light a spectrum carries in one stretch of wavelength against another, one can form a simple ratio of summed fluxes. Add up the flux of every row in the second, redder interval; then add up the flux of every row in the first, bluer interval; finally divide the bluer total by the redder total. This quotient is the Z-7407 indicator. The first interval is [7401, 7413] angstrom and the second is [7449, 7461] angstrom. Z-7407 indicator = 0.98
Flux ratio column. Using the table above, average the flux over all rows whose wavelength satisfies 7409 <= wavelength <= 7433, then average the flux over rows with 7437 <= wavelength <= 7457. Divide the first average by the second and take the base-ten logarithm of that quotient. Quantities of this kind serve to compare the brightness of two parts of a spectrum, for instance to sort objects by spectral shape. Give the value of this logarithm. -0.034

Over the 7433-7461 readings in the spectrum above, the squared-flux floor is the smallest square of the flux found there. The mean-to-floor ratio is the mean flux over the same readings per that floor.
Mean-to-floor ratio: 0.162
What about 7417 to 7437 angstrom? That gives 0.170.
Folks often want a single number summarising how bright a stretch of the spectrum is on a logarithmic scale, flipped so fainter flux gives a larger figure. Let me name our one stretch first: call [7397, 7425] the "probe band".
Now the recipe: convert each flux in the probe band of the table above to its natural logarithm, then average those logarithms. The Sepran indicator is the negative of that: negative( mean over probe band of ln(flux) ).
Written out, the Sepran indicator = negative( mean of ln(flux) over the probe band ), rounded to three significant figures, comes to -1.91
